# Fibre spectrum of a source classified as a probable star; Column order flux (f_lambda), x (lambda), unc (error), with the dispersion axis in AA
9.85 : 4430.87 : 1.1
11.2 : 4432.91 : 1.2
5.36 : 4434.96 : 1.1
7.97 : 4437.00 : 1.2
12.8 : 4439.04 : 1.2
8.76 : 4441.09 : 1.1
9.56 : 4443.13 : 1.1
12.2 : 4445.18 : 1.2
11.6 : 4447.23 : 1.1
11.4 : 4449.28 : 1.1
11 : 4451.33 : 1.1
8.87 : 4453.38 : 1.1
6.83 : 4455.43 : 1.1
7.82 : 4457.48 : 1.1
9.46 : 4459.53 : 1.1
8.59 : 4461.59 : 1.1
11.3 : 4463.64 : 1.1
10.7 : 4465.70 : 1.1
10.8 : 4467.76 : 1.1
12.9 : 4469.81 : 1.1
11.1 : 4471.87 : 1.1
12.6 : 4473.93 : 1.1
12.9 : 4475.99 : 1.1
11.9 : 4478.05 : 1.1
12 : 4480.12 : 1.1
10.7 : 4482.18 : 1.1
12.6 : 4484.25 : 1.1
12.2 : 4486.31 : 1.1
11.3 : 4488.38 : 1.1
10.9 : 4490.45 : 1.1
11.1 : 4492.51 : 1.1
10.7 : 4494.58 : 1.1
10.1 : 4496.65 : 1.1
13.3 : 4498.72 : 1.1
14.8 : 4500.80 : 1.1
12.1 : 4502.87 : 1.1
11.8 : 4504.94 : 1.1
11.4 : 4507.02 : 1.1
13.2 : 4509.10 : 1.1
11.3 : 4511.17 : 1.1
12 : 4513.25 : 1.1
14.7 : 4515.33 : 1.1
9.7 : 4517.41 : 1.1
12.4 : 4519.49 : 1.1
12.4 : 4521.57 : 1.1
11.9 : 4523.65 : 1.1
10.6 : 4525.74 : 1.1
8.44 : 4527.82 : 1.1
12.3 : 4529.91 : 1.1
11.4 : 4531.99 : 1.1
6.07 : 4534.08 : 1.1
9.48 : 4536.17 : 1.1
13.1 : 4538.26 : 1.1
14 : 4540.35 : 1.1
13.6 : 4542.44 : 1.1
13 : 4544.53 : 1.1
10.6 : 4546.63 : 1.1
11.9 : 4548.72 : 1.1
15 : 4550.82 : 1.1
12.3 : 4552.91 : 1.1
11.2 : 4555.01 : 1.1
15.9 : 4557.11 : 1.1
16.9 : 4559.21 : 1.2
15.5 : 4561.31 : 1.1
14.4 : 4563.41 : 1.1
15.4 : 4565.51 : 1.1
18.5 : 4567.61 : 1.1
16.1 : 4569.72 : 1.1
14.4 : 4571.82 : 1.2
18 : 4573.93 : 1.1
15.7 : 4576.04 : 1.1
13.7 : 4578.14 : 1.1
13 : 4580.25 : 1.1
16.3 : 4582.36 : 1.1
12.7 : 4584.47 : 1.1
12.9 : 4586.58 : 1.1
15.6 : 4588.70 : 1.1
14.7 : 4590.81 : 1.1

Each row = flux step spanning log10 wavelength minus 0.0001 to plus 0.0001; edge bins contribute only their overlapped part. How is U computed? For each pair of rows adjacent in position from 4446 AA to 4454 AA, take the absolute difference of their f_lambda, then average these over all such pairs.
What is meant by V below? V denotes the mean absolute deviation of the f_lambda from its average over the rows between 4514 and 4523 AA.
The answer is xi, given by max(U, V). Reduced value 1.30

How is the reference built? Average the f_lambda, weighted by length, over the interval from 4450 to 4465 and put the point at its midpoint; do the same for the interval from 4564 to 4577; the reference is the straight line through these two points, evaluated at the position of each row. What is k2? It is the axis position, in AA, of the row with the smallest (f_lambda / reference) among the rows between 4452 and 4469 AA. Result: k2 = 4455.43 AA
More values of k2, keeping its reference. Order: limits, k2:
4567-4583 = 4580.25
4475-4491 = 4490.45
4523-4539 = 4534.08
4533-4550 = 4534.08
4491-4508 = 4496.65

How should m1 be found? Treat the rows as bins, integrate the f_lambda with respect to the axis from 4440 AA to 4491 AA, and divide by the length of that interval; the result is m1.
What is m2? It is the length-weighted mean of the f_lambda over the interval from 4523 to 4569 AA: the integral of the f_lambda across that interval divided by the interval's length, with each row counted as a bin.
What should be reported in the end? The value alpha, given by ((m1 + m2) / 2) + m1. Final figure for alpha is 22.6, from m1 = 10.8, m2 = 12.8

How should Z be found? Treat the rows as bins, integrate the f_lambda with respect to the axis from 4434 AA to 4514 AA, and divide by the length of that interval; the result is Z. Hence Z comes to 11.0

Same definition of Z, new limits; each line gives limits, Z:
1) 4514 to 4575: 13.1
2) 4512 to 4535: 11.1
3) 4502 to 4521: 12.1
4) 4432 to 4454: 10.1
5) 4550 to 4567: 14.7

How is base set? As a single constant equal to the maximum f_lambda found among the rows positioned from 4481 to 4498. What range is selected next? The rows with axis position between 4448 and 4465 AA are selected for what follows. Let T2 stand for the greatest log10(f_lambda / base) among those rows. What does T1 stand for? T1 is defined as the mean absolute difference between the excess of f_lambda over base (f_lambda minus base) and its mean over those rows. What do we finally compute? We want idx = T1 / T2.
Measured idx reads -32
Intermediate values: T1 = 1.38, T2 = -0.04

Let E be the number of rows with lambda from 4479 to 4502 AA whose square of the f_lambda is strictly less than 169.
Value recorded 9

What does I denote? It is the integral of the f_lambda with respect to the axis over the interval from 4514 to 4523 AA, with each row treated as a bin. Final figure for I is 111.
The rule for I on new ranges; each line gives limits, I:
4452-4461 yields 75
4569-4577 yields 128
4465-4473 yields 91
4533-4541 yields 84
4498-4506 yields 104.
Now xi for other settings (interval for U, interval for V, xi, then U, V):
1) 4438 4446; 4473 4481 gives 2.49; 2.5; 0.40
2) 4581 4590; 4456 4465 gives 2.17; 2.2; 1.09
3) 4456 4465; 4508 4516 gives 1.74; 1.7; 1.15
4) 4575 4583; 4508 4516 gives 2.00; 2.0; 1.15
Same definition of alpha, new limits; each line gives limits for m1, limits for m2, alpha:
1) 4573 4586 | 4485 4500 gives 27.9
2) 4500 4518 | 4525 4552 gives 24.3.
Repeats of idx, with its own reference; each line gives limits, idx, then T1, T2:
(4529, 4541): 48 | 2.19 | 0.05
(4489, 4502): 21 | 1.49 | 0.07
